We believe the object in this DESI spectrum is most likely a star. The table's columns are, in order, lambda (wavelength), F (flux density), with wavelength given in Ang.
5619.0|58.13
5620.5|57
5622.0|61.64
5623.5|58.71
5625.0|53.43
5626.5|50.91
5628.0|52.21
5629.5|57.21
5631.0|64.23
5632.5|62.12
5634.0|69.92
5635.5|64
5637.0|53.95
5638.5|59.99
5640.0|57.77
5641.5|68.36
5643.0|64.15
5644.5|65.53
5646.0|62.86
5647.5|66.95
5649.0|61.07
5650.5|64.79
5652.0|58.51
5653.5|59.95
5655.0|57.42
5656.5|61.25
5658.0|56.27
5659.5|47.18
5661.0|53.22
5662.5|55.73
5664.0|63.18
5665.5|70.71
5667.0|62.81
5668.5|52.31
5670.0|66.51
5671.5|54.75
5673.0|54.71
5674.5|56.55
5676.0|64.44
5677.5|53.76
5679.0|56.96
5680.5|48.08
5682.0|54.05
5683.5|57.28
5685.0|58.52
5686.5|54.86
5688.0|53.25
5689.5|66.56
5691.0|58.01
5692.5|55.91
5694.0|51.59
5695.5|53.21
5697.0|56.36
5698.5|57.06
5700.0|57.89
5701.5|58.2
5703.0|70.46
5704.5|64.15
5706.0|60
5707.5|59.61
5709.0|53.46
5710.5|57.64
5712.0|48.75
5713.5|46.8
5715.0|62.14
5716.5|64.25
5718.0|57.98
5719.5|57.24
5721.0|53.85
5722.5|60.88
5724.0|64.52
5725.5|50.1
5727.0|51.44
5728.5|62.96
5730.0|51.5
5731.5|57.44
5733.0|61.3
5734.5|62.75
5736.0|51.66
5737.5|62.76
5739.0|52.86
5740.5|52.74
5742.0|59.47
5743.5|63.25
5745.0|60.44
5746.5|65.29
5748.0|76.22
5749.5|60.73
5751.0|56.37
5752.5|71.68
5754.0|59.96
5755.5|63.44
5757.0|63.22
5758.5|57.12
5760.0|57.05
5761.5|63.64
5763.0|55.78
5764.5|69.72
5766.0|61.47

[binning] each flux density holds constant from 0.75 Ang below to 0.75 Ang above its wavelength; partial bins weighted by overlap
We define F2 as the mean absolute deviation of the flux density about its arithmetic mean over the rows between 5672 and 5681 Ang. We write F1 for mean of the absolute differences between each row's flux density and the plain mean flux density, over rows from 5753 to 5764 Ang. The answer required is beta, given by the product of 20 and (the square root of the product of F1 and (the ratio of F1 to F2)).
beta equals 31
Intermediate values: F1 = 2.9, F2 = 3.6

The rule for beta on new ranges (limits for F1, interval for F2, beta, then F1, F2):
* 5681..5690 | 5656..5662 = 33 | 3.4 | 4.3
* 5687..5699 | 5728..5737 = 29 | 3.0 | 4.4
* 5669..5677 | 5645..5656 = 59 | 4.9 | 2.8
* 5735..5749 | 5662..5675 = 49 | 5.7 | 5.4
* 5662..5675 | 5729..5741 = 52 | 5.4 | 4.4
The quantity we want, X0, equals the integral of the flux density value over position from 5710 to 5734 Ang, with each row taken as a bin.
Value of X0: 1364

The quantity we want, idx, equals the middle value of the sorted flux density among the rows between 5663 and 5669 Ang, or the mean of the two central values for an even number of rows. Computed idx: 63.0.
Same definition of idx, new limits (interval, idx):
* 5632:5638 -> 63.1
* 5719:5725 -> 59.1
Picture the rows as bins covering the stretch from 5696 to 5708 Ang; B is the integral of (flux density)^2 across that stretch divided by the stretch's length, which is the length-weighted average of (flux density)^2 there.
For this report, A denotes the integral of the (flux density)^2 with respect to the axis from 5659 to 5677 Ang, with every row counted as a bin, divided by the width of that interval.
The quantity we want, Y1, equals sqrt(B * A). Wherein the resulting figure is 3567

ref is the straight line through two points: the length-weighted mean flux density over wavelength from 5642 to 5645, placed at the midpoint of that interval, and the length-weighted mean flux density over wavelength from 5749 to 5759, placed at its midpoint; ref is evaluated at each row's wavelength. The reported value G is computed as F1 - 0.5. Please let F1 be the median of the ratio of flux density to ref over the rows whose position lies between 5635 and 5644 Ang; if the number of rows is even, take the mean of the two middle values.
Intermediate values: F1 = 0.95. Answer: 0.45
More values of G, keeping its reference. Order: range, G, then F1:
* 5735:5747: 0.46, 0.96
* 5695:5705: 0.41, 0.91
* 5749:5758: 0.50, 1.00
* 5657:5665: 0.36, 0.86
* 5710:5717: 0.41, 0.91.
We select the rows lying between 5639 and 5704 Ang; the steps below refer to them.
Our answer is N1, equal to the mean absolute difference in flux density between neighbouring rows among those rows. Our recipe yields 5.3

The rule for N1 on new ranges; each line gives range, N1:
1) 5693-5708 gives 3.3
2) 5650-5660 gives 4.7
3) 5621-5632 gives 4.0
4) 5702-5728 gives 5.4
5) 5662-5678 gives 8.0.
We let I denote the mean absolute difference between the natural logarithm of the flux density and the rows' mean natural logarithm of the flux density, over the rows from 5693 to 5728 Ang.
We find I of 0.077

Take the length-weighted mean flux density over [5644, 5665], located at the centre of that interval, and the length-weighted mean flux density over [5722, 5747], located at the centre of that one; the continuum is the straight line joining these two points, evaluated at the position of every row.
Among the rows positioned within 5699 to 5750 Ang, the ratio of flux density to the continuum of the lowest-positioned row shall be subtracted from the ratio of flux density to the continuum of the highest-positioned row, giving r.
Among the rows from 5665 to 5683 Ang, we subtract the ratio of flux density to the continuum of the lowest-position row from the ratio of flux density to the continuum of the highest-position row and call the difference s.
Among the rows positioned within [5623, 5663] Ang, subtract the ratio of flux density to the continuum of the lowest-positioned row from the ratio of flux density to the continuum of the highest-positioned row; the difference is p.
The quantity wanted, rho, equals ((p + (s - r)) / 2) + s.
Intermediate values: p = -0.0388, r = 0.06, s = -0.28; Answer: -0.47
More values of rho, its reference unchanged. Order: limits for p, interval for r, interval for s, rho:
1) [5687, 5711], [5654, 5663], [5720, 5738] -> 0.29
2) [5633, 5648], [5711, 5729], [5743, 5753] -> 0.08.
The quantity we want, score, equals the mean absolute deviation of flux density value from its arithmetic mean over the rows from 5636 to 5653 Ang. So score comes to 3.6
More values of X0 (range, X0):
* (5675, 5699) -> 1350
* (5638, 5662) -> 1447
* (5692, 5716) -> 1372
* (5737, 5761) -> 1474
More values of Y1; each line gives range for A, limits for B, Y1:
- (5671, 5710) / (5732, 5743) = 3333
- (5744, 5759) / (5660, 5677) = 3802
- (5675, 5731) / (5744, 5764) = 3600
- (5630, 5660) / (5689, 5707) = 3649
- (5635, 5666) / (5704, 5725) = 3525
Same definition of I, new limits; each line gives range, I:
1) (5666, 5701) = 0.058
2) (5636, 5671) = 0.077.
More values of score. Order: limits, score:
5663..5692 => 4.7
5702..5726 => 5.0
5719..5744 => 4.5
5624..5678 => 4.9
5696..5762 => 4.6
